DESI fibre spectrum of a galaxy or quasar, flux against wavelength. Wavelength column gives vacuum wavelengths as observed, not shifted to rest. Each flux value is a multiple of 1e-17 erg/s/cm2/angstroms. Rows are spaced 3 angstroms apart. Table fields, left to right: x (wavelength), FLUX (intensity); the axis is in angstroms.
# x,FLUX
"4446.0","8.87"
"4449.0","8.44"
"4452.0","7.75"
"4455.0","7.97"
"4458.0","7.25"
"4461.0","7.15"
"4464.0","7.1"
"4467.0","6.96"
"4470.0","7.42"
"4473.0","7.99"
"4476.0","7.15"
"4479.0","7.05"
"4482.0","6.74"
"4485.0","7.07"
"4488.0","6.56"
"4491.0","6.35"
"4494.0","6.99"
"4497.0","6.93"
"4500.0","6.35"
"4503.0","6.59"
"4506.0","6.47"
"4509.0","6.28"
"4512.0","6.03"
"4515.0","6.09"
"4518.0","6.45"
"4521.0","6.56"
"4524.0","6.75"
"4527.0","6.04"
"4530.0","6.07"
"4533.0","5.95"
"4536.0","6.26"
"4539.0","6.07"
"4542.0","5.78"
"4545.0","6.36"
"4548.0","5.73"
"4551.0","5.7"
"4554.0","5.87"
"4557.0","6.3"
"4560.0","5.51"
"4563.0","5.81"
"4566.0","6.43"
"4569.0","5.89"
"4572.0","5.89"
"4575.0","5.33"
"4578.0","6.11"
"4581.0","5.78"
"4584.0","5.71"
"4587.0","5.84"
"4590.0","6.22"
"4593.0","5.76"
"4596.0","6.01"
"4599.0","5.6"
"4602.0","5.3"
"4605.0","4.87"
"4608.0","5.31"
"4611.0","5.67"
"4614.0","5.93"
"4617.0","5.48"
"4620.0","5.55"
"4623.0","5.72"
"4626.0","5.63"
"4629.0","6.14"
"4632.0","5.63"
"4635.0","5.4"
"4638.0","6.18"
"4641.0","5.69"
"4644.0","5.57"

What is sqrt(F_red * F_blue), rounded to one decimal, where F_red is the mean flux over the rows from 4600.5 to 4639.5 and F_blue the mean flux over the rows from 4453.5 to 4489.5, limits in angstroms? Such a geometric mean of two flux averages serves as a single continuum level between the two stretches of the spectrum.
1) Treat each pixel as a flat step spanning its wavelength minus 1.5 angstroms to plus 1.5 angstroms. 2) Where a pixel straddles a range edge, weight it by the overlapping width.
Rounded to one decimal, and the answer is 6.4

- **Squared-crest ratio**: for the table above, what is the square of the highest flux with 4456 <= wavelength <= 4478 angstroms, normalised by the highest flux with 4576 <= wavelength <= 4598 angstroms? 10.3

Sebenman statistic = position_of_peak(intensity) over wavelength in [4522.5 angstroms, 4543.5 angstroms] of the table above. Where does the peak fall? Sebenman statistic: 4524.0 angstroms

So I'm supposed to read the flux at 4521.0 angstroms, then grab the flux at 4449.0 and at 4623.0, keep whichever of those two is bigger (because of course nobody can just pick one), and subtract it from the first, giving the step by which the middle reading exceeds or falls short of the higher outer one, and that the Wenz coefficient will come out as -1.9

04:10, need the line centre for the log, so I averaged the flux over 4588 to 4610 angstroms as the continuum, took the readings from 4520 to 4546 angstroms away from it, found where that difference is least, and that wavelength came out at 4524.0 angstroms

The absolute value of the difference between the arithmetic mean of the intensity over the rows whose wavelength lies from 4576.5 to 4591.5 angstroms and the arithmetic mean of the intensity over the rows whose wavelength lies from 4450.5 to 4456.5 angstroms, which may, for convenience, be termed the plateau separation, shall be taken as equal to 1.9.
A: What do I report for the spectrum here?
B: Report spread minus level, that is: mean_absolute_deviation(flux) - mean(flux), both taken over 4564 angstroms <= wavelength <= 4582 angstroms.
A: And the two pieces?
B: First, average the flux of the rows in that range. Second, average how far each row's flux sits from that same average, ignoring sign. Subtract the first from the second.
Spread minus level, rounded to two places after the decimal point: -5.66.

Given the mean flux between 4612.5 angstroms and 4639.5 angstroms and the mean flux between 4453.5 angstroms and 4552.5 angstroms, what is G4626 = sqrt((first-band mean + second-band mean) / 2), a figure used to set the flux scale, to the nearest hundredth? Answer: 2.49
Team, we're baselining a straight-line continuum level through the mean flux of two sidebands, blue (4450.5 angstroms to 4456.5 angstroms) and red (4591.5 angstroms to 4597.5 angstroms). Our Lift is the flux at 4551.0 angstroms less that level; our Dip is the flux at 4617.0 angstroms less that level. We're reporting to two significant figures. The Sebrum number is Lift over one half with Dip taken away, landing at -1.3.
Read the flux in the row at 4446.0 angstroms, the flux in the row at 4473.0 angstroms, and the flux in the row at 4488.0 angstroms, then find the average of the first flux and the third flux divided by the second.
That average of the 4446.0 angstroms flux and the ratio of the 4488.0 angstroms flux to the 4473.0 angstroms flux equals 4.8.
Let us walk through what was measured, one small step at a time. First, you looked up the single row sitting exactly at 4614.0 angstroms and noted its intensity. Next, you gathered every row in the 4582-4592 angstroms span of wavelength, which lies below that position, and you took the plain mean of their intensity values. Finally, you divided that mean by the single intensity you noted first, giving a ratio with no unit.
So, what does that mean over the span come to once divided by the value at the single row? 1.00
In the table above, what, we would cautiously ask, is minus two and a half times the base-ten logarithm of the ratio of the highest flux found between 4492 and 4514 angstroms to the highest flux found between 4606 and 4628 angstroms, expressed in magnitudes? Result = -0.179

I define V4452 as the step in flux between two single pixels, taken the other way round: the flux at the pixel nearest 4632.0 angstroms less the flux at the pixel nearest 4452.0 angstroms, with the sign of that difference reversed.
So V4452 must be 2.1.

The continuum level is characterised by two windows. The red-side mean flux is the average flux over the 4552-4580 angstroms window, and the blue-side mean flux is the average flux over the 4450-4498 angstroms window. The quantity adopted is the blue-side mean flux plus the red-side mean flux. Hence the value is 13.1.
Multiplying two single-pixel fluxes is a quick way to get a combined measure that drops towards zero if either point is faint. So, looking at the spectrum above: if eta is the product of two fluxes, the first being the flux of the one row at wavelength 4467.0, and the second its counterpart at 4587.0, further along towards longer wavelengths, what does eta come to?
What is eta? 41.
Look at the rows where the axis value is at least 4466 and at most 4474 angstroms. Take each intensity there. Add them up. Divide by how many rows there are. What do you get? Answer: 7.5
